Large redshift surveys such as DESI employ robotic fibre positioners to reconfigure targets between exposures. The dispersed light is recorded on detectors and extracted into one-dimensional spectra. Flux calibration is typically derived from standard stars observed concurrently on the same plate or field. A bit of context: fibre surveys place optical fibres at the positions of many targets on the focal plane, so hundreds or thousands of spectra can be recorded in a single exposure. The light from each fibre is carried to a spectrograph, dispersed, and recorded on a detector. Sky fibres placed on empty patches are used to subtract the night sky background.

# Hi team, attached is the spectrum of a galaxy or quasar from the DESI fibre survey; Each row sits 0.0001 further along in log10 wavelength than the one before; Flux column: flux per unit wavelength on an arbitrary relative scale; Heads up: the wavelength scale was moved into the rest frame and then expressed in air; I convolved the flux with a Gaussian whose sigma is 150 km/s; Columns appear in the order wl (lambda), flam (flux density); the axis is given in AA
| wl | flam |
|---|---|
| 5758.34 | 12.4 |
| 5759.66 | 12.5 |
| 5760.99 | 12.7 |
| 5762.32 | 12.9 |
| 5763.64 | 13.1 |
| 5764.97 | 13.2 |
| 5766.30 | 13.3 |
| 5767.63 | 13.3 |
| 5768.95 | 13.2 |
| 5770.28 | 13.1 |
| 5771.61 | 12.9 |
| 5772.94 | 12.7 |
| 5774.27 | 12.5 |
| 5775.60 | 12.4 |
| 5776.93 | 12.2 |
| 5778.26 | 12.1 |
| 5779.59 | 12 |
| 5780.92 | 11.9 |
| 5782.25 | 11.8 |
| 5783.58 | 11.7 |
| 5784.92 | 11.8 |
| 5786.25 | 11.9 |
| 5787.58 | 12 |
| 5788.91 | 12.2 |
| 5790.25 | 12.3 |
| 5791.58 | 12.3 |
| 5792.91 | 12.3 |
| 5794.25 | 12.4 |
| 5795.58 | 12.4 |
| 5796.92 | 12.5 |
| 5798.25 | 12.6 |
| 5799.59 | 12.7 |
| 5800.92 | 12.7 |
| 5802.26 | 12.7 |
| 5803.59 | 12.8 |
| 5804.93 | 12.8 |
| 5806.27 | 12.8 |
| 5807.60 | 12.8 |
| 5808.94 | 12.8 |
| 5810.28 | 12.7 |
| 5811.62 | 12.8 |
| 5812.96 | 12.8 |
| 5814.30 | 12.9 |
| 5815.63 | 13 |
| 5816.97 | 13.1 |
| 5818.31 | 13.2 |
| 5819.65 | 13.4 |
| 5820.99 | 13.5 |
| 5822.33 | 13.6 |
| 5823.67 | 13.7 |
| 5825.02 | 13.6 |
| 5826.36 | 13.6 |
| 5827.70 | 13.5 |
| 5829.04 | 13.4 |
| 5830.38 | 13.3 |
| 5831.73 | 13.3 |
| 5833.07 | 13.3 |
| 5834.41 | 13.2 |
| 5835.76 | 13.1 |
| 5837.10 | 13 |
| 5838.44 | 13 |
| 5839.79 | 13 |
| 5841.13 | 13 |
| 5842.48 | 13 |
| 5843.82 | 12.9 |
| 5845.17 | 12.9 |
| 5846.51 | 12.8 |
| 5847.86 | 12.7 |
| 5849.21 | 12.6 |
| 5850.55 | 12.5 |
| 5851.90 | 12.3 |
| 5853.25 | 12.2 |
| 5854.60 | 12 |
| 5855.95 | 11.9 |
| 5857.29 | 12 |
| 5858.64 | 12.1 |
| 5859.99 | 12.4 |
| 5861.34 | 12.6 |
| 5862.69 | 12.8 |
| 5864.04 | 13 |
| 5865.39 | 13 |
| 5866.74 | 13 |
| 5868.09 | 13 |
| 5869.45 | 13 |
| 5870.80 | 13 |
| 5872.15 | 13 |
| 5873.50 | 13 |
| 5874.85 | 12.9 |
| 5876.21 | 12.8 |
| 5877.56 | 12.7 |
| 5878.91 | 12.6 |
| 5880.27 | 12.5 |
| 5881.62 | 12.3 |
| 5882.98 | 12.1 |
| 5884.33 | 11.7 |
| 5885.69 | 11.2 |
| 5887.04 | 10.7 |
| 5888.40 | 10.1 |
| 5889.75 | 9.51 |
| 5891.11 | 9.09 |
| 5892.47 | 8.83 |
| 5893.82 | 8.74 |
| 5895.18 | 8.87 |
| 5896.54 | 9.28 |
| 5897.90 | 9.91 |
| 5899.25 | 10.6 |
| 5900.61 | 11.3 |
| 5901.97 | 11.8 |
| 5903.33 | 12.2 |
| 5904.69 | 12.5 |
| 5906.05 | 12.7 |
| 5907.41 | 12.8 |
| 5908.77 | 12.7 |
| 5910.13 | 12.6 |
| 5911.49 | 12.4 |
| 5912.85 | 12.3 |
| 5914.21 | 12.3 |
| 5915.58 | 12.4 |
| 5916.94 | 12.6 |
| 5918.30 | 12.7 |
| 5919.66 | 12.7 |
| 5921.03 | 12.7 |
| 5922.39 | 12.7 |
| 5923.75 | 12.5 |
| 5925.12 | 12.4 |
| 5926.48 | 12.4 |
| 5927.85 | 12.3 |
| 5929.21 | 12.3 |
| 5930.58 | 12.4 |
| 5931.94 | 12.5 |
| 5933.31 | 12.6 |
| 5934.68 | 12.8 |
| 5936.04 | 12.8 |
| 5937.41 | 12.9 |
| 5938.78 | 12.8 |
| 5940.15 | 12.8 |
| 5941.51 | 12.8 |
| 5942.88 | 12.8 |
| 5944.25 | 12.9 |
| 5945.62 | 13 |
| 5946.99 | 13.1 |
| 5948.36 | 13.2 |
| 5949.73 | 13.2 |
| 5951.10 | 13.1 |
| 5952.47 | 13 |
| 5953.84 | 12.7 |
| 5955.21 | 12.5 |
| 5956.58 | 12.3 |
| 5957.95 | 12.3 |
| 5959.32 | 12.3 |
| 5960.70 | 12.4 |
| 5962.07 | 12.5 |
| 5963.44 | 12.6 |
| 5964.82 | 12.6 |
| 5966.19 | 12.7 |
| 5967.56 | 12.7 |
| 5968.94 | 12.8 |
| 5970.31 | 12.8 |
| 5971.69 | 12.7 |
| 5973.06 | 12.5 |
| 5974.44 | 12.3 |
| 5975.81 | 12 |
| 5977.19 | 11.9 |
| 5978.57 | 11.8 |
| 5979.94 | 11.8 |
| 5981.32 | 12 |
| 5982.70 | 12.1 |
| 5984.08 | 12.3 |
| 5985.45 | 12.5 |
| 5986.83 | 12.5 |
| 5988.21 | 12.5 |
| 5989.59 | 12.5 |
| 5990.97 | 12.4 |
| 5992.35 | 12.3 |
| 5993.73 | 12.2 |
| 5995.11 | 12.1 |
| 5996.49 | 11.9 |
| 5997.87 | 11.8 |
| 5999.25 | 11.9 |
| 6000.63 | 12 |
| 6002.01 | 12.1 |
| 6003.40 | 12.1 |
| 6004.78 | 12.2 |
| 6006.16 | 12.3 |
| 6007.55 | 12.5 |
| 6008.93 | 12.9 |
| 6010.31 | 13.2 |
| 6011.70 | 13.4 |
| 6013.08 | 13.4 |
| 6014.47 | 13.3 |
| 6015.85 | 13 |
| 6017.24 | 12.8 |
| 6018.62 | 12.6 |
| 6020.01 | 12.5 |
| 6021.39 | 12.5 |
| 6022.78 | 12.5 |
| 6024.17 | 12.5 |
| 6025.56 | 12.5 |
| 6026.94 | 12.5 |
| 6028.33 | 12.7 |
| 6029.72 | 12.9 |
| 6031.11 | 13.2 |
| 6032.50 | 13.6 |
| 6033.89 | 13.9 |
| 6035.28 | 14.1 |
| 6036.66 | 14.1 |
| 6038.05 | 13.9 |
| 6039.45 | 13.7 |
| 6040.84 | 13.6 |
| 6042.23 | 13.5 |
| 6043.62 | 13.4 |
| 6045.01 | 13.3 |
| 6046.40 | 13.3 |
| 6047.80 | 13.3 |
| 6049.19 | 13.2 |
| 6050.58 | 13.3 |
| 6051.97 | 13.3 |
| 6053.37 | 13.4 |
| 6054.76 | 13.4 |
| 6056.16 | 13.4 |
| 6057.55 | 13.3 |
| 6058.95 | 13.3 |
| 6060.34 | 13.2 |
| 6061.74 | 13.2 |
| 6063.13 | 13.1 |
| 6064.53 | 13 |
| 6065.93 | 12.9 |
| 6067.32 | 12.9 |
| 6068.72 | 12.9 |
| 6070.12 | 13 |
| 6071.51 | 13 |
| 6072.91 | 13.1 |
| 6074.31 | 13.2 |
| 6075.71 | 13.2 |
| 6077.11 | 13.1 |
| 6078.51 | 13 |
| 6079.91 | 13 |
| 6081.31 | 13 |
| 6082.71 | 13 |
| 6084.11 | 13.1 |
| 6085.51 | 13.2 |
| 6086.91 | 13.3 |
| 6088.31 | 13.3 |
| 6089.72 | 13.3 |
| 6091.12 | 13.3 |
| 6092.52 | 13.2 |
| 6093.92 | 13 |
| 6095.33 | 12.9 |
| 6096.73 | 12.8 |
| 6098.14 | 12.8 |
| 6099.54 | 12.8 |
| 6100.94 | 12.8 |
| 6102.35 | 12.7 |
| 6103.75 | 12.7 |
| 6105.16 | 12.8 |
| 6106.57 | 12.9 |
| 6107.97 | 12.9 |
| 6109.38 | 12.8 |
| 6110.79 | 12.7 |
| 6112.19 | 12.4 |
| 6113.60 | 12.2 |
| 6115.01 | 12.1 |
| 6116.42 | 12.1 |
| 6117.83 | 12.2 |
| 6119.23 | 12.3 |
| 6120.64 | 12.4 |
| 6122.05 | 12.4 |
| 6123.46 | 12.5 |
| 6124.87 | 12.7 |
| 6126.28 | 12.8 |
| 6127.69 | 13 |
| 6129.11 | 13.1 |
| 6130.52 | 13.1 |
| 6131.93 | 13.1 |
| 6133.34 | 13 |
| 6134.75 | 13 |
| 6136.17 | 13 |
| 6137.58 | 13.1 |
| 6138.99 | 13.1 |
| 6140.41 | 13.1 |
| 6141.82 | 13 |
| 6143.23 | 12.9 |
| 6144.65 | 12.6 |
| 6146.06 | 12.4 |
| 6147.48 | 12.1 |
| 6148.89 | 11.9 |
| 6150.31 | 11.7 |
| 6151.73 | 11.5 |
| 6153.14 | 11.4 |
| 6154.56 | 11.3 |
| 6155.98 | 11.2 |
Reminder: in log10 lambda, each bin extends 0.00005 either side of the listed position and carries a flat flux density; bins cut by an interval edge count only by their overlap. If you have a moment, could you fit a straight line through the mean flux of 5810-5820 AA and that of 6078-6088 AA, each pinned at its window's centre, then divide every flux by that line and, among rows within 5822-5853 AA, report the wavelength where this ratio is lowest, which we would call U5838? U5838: 5851.90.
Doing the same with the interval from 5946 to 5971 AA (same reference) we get 5959.32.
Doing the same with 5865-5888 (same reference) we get 5887.04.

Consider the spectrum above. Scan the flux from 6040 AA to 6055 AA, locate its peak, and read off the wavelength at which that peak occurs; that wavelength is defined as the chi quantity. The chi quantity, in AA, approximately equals 6040.84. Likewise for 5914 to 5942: 5937.41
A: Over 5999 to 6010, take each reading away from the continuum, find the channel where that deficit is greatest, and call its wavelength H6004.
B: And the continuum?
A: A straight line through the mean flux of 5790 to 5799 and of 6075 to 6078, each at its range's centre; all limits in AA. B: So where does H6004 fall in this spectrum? 5999.25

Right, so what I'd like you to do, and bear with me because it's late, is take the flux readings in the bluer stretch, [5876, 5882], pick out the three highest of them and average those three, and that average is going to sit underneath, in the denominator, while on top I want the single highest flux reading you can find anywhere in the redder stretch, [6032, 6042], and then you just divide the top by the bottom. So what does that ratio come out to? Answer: 1.11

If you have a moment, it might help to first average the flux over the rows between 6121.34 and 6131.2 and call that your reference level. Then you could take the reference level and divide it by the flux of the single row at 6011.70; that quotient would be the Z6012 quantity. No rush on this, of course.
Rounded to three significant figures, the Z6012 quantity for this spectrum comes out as 0.955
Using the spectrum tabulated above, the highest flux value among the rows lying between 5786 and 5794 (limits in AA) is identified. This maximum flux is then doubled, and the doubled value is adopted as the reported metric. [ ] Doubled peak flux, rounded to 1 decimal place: 24.6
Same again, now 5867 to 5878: 26.0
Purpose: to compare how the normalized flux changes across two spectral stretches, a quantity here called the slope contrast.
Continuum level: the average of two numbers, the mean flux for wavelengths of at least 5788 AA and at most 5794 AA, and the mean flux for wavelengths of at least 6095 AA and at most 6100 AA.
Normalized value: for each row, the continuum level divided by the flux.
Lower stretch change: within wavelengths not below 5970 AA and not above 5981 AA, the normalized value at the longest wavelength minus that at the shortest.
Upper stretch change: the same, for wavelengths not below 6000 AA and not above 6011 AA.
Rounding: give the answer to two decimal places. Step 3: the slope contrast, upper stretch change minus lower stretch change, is -0.18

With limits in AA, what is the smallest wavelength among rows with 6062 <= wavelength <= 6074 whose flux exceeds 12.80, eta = 6063.13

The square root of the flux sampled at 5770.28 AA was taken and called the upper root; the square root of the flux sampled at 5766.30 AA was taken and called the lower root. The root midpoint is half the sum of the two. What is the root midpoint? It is 3.63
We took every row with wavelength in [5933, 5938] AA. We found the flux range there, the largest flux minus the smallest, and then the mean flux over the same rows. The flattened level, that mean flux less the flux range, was 12.5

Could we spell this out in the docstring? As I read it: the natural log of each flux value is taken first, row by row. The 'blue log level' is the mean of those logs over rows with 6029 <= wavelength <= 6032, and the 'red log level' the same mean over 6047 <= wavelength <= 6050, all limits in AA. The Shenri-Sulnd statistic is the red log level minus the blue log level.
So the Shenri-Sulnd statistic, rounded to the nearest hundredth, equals 0.02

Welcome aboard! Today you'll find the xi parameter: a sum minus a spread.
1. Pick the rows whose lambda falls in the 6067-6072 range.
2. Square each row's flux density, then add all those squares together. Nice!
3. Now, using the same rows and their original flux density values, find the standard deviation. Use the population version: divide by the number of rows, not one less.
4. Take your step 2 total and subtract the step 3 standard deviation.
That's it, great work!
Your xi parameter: 671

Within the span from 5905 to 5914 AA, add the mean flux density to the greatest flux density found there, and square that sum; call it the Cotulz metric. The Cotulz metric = 644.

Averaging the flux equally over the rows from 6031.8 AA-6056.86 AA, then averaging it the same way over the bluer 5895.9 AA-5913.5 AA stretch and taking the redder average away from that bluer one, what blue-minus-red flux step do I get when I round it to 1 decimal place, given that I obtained -1.8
